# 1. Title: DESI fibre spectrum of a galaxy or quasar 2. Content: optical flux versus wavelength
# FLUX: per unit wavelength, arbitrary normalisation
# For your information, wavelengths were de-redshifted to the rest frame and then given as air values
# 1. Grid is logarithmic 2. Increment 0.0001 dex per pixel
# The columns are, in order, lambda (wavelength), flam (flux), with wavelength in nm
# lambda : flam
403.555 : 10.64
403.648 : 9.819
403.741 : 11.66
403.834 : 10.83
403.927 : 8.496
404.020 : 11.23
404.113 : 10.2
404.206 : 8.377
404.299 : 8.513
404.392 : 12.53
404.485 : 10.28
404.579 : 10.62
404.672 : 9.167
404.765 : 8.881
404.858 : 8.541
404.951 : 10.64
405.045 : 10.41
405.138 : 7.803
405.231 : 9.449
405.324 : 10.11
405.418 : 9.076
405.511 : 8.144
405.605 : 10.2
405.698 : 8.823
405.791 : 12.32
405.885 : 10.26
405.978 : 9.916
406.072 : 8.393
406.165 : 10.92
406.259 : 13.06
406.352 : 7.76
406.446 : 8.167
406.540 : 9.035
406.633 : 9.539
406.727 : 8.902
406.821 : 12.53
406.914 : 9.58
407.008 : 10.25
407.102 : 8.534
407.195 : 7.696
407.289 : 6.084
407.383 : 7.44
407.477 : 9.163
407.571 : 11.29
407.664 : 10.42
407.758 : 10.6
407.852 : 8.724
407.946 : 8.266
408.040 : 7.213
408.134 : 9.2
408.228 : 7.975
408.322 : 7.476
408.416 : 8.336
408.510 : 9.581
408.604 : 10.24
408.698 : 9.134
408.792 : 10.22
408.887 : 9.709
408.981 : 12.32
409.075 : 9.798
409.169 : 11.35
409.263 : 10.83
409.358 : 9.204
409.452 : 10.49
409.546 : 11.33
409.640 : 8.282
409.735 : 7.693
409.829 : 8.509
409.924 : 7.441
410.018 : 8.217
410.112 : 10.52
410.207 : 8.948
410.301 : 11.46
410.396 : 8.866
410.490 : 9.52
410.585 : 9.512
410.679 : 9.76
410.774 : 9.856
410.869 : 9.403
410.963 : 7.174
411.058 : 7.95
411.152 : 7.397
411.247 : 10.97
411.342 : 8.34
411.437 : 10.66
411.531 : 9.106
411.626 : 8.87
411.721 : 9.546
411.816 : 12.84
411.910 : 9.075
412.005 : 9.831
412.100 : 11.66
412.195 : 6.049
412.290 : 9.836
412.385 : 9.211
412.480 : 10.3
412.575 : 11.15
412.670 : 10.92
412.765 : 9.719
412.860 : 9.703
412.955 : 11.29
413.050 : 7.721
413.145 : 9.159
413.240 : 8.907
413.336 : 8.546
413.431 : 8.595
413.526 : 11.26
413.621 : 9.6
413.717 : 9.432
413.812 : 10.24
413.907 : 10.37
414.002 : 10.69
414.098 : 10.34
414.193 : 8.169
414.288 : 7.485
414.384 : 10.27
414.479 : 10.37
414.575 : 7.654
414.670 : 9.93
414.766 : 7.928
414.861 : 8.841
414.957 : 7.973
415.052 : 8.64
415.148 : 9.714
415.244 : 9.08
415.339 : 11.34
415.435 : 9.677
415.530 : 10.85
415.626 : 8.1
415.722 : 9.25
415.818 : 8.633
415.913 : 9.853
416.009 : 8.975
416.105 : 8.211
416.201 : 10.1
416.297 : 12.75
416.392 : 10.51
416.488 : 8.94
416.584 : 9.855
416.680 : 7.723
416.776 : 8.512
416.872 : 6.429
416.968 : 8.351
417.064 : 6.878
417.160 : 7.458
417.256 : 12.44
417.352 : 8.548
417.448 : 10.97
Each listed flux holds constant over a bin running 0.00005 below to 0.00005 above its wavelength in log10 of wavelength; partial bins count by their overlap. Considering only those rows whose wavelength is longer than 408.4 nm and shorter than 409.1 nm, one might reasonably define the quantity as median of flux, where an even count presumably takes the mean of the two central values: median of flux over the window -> 9.75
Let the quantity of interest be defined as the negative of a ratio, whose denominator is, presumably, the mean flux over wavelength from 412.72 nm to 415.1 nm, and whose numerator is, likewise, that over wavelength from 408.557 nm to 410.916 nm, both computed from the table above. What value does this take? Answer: -1.04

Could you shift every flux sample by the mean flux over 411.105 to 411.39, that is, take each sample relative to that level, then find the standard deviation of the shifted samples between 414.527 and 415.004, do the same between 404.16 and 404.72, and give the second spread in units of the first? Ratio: 1.7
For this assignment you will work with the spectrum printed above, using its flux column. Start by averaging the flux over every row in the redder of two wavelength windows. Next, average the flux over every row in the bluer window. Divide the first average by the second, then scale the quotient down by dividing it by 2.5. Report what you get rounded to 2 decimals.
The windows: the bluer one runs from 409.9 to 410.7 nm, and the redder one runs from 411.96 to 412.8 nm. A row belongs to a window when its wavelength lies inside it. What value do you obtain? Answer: 0.42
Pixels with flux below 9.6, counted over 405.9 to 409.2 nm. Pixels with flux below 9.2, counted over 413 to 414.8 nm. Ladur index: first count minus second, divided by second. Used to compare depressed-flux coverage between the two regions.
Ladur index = 1.3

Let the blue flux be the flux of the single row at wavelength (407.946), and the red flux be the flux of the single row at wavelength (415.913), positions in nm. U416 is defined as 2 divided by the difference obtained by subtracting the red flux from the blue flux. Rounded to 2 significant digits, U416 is -1.3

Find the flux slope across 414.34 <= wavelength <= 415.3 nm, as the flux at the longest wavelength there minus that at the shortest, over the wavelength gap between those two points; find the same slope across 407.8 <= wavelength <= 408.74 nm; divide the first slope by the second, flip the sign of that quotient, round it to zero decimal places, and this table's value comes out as 3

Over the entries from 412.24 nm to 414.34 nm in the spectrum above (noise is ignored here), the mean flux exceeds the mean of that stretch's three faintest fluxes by 1.87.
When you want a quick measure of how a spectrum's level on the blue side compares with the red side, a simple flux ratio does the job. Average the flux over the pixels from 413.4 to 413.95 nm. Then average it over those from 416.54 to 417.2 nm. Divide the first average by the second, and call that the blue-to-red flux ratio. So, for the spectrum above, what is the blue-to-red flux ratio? 1.3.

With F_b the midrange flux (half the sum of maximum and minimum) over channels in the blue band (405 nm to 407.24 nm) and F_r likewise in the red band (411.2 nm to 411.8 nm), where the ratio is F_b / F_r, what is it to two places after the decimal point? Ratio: 1.07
